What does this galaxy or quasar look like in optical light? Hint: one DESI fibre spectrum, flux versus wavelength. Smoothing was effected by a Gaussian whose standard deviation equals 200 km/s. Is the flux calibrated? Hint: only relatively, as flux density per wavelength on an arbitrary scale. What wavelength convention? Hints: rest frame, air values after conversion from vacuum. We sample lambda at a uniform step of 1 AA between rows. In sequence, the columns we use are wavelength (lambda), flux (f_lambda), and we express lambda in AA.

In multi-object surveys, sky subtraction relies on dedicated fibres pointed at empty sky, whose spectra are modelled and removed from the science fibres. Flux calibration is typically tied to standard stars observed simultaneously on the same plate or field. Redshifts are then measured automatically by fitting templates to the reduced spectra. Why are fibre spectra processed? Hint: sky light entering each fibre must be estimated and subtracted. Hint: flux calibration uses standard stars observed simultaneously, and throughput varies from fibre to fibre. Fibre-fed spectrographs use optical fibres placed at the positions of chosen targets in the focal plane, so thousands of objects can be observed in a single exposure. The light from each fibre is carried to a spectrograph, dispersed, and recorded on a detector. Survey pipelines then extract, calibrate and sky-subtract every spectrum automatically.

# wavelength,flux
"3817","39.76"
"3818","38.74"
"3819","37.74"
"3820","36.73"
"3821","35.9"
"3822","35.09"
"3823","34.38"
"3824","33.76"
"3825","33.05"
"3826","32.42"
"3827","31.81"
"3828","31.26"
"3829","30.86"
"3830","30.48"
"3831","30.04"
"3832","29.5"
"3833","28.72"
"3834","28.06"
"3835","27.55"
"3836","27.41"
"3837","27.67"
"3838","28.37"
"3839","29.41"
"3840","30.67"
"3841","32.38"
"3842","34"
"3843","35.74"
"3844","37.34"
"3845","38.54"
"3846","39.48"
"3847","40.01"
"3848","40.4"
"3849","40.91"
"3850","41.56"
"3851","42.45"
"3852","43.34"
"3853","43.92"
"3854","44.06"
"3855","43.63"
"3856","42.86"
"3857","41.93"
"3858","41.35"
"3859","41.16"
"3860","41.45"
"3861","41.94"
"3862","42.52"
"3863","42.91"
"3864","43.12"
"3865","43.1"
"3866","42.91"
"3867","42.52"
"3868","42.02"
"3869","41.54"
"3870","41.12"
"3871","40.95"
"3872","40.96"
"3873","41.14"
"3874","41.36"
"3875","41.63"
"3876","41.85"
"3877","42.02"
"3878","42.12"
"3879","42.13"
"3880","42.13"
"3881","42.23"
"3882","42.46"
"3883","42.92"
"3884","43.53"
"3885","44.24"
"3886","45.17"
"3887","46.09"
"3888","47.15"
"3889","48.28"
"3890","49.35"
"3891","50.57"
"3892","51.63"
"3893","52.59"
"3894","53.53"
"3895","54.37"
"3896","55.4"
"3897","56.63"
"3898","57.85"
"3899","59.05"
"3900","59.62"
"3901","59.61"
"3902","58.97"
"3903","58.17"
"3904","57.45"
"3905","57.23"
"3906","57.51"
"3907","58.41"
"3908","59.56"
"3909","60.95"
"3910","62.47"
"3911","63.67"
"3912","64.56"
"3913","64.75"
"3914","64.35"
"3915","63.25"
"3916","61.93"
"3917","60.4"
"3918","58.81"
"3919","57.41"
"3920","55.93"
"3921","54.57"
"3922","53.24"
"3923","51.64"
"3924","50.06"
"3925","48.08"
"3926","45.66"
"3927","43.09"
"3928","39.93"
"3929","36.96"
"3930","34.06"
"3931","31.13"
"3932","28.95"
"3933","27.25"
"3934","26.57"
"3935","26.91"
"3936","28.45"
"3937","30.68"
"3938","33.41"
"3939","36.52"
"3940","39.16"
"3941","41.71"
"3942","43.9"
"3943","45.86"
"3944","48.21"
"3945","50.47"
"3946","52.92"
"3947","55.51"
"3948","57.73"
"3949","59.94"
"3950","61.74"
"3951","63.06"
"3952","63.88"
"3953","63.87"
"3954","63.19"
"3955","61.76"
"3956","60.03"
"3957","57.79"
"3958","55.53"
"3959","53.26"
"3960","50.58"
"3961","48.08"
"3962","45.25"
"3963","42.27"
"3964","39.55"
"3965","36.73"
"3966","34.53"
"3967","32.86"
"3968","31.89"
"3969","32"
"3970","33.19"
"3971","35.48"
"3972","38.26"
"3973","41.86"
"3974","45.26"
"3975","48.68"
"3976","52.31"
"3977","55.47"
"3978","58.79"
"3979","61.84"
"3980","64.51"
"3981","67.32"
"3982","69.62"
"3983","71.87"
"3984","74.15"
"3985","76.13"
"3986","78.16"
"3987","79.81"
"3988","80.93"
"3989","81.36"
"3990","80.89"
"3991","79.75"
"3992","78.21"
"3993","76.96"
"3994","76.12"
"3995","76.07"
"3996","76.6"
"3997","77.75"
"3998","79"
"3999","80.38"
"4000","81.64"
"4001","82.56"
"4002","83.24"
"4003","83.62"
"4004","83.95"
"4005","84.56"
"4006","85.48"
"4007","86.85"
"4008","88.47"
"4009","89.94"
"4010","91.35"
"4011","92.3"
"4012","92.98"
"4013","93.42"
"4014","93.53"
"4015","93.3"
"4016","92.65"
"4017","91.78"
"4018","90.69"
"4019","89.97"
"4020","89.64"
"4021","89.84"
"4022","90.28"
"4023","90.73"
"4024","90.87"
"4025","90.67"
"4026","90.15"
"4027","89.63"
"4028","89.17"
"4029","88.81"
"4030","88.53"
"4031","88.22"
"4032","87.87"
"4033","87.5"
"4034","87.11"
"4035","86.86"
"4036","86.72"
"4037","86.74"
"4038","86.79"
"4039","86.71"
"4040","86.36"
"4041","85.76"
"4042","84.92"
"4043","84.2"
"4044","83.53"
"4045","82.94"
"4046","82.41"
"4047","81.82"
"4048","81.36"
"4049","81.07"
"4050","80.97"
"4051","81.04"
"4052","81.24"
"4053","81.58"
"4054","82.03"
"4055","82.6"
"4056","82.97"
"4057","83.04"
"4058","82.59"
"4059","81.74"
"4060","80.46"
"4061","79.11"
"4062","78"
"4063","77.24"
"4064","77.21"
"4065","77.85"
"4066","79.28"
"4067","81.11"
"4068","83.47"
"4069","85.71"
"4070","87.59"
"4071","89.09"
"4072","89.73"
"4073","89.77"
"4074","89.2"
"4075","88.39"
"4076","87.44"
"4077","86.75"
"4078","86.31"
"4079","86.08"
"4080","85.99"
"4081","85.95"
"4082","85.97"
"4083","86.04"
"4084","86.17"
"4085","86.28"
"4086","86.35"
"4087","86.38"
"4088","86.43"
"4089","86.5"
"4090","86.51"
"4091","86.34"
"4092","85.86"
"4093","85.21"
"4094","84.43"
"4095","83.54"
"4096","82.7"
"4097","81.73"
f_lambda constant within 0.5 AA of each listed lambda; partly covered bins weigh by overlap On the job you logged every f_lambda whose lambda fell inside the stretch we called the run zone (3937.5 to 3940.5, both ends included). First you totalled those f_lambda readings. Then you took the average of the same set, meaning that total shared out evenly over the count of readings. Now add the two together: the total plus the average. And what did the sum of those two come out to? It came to 145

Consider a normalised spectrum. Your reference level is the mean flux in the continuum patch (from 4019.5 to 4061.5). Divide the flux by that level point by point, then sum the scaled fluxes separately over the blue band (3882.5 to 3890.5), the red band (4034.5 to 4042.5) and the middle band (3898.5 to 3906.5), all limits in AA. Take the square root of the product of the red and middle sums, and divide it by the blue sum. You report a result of 1.5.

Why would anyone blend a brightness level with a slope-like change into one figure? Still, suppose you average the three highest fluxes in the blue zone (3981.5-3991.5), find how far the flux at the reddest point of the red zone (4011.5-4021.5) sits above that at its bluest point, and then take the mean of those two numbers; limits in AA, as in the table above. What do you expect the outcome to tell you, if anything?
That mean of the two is 39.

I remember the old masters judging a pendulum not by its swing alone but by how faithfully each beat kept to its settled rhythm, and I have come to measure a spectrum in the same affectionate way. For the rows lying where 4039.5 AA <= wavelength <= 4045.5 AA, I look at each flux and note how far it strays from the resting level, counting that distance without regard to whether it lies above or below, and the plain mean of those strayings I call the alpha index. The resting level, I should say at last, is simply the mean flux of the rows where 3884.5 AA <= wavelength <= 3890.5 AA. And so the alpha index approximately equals 38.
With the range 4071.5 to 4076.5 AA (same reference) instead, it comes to 42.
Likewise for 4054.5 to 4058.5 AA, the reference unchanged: 36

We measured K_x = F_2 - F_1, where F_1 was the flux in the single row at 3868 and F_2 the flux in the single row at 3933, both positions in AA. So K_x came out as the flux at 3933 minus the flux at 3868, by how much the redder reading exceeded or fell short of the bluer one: -15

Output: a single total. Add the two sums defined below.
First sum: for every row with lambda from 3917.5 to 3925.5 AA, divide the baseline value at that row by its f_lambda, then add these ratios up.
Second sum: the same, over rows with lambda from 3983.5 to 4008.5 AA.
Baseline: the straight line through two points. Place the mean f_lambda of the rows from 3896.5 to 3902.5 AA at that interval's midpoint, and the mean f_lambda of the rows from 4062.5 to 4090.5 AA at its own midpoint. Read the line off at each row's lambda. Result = 32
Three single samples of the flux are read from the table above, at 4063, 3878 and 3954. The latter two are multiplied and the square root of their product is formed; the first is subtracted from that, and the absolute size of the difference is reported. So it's 26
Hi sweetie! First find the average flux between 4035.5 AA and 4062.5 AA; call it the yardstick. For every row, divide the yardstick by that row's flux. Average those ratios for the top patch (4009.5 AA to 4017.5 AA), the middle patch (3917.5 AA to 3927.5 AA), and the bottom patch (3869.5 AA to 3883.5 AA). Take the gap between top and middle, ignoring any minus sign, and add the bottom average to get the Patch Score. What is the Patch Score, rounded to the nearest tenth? 2.7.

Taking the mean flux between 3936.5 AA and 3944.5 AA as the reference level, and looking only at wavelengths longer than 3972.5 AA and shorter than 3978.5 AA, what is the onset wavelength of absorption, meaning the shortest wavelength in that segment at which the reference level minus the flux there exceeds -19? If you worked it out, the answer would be 3973 AA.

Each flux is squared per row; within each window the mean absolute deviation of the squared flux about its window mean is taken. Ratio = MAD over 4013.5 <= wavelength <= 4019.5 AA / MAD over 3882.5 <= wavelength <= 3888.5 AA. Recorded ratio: 1.9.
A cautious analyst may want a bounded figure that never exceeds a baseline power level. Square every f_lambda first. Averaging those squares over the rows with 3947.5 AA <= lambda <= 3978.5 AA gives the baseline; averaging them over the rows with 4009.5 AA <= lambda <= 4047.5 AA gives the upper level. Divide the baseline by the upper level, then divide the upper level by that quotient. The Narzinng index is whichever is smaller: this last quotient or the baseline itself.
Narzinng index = 2540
